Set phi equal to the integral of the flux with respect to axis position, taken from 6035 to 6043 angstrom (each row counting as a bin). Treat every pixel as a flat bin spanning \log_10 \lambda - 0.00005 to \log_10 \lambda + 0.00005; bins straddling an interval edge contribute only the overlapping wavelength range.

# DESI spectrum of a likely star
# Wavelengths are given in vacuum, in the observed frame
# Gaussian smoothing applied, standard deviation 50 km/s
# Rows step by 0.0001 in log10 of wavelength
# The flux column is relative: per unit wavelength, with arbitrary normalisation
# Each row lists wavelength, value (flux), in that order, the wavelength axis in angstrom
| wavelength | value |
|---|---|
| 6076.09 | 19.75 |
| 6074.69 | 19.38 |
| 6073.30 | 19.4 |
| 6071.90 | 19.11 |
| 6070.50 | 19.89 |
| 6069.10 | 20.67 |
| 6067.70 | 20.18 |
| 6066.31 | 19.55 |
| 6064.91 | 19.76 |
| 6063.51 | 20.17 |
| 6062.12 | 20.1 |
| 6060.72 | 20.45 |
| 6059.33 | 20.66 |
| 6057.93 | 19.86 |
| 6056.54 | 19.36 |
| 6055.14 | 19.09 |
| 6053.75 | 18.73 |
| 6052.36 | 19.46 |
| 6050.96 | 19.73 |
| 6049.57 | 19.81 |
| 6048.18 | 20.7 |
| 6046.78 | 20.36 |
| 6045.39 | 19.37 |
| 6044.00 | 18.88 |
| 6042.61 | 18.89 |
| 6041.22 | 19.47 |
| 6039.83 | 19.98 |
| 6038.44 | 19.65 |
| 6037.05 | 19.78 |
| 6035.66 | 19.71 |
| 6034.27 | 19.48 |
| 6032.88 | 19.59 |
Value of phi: 157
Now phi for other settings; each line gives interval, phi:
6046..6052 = 120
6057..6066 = 181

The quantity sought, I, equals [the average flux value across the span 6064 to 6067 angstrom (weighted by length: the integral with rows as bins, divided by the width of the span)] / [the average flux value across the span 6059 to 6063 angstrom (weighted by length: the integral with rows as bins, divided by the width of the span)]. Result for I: 0.96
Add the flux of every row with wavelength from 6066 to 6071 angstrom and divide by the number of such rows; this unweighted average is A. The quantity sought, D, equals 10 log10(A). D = 13.03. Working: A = 20.07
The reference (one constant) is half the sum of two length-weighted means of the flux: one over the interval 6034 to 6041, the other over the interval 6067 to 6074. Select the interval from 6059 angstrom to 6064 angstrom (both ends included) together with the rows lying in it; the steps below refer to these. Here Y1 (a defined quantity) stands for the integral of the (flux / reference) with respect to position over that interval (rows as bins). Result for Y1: 5 angstrom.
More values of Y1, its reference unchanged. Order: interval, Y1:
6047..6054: 7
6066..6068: 2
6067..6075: 8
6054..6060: 6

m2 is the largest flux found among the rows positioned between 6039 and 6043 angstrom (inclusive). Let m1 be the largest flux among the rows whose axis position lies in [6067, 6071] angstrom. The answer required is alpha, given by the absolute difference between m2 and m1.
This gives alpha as 0.69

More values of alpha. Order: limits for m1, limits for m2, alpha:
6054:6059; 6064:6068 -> 0.32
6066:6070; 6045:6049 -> 0.03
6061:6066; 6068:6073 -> 0.50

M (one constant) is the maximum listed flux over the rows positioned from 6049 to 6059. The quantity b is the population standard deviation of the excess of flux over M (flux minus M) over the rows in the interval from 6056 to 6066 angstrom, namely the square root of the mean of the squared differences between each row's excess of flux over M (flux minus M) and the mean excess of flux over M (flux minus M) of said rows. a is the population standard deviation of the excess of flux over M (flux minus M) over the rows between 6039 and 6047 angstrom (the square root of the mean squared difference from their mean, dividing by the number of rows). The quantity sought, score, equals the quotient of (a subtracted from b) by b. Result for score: -0.3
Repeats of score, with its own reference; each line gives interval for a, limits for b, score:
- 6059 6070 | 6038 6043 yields 0.1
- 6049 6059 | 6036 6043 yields 0.0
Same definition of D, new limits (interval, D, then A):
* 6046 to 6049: 13.12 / 20.53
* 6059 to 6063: 13.10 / 20.40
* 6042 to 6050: 12.94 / 19.67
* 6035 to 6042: 12.95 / 19.72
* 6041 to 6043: 12.83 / 19.18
